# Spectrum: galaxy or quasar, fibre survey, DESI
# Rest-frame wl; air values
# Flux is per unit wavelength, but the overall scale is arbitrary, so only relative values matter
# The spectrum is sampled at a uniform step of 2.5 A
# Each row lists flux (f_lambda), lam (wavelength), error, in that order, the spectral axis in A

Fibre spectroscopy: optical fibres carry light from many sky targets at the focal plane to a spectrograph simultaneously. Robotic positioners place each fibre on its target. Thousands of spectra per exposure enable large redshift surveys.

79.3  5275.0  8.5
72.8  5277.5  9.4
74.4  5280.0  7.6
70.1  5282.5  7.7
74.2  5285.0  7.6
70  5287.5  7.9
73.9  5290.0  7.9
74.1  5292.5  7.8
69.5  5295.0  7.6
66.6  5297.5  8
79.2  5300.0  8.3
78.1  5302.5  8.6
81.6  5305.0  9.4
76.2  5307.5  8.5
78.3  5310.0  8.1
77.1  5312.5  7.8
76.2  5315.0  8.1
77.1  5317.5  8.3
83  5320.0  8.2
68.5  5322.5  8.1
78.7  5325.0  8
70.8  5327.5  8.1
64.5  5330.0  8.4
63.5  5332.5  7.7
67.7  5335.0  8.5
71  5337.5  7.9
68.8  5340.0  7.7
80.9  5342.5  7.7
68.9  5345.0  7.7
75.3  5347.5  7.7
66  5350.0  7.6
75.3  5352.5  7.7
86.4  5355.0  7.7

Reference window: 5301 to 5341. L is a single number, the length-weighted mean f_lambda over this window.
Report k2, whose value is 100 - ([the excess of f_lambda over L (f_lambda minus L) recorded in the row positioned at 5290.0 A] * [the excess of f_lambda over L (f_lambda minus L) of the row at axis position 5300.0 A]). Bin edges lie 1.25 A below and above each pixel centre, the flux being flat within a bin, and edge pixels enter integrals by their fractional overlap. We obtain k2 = 100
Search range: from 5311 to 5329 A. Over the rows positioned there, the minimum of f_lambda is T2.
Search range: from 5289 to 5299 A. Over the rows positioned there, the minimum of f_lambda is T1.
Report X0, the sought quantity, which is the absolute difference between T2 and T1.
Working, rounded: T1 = 66.6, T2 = 68.5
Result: 2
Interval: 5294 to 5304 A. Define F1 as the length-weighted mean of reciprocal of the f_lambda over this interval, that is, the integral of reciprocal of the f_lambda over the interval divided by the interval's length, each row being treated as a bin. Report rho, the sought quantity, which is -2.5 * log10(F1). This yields 4.66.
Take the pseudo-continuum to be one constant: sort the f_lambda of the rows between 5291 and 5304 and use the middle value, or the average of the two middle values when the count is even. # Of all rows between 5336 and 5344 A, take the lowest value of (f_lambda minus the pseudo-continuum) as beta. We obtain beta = -5.3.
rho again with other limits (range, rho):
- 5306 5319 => 4.72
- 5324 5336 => 4.59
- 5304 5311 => 4.74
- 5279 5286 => 4.65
